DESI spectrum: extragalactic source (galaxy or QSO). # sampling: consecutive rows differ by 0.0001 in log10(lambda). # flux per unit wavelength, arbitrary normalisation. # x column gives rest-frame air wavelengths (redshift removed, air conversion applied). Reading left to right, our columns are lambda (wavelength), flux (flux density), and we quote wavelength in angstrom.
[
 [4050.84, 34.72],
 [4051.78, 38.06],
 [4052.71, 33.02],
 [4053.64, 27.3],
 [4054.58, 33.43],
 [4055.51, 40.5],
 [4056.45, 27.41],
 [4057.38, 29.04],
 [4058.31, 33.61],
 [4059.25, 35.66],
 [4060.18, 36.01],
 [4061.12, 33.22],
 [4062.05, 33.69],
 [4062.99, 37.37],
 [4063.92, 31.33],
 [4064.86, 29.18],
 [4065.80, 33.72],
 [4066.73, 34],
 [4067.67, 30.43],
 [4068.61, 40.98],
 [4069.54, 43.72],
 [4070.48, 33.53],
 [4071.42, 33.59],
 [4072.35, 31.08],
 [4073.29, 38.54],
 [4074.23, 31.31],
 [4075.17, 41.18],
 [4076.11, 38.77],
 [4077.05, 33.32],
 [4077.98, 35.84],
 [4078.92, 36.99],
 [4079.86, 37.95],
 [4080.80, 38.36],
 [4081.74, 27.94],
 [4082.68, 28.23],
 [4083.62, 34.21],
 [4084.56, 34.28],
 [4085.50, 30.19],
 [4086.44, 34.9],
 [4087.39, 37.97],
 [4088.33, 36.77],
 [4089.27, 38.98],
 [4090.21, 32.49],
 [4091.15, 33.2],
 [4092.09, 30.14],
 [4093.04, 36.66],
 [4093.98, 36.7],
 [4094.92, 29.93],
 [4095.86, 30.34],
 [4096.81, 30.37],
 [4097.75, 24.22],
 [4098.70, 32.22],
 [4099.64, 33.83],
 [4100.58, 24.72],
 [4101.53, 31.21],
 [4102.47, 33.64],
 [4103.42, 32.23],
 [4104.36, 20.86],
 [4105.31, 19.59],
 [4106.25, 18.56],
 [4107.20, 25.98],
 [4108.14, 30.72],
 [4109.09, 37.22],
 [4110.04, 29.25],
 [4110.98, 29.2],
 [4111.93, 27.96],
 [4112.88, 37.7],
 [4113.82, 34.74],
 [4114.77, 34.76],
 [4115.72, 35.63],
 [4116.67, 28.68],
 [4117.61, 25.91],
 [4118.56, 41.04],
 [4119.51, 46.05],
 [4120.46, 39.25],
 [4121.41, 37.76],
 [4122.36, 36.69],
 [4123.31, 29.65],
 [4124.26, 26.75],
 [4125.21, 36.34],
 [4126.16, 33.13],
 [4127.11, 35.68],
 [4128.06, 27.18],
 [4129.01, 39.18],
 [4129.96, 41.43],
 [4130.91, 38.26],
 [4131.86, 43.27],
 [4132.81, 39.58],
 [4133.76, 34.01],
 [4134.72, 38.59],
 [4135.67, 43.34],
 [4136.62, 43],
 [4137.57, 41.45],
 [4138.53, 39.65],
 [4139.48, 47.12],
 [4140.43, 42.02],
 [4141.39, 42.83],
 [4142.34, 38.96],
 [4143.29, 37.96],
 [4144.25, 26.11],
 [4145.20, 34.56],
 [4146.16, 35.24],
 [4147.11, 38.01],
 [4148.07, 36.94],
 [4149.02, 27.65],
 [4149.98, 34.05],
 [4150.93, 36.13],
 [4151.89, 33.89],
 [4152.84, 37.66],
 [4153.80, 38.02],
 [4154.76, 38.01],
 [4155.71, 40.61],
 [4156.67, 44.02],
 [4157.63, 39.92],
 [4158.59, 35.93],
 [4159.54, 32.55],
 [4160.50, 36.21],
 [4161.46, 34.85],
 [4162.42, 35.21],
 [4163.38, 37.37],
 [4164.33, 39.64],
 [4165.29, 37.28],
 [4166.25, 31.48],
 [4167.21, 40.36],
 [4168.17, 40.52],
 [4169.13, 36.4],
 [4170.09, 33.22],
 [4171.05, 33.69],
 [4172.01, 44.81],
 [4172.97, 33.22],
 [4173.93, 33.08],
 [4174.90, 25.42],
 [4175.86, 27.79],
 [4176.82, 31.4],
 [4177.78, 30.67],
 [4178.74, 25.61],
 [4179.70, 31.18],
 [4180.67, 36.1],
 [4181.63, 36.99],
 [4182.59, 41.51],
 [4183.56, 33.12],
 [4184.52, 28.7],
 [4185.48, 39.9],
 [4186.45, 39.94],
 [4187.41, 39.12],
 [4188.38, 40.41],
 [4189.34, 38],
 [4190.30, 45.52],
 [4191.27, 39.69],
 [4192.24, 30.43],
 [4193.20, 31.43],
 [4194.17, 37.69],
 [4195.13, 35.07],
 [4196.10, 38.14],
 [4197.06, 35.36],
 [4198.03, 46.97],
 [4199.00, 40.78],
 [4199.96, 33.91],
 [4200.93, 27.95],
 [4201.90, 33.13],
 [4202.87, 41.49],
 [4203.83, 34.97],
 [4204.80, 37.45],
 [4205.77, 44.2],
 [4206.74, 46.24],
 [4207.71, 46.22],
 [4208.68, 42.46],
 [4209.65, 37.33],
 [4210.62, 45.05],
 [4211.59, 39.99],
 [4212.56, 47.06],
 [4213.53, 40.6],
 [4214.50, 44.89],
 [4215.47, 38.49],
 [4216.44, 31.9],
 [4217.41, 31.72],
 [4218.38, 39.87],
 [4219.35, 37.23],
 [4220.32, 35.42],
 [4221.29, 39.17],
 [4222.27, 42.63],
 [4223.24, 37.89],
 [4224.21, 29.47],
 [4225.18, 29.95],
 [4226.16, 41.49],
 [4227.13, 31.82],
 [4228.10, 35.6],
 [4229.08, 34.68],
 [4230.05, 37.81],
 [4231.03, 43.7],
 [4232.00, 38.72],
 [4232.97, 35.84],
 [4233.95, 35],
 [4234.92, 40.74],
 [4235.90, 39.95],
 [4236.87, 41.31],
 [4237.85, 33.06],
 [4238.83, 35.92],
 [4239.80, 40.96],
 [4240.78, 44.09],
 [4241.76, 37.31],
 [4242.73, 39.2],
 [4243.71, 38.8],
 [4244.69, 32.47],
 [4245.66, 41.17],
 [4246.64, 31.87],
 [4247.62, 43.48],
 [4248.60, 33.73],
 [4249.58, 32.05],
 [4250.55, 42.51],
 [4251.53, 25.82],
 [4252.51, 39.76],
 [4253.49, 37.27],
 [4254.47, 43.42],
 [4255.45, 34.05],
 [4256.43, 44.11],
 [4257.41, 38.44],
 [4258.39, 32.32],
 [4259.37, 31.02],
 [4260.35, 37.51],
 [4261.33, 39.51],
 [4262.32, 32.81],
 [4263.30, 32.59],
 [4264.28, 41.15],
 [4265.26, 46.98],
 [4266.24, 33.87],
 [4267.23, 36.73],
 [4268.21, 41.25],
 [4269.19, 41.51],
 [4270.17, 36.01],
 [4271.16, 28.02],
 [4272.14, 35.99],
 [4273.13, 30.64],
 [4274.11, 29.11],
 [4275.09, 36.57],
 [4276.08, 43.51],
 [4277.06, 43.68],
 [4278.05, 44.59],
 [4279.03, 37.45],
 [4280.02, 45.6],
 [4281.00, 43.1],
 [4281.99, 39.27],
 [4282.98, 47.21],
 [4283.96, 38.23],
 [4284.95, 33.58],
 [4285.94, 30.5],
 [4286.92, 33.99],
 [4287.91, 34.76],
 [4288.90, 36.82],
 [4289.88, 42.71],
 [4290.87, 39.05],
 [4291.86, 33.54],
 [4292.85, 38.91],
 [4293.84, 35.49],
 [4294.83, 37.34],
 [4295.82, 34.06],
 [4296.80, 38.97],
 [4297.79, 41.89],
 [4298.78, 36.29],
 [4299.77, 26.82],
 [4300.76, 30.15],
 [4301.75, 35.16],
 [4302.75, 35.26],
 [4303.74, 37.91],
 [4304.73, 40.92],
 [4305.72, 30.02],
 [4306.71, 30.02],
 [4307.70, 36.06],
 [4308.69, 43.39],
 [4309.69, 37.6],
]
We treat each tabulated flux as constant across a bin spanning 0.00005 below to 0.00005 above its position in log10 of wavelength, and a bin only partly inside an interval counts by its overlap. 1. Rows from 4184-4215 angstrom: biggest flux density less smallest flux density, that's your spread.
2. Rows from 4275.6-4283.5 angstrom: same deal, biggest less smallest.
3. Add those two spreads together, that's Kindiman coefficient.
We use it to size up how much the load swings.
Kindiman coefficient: 29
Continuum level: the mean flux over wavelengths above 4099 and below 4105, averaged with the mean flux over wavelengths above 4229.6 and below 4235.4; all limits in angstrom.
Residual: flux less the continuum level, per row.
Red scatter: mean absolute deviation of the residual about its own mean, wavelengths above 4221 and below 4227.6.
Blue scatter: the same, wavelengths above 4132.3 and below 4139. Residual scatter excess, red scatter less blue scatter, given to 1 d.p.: 2.6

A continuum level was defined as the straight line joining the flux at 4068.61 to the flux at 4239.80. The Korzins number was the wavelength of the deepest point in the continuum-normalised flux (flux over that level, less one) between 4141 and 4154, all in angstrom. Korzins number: 4144.25 angstrom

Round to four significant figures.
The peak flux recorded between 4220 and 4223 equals 42.63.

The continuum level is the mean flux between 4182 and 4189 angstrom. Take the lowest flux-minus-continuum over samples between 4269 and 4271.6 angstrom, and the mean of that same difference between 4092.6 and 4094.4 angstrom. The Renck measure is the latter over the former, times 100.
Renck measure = 9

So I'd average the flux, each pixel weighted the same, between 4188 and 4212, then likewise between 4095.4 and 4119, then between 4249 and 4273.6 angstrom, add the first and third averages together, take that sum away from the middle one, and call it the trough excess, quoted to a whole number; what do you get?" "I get -45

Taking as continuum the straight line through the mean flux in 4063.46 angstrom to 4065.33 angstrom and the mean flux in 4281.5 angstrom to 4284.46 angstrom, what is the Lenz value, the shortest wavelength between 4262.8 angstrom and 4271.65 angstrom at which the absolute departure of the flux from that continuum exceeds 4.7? 4263.30 angstrom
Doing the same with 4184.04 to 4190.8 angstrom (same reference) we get 4184.52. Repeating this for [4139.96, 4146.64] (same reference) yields 4140.43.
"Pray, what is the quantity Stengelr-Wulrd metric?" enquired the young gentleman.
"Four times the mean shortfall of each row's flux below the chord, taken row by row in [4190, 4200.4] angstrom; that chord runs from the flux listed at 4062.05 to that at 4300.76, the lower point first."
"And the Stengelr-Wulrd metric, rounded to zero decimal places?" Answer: -24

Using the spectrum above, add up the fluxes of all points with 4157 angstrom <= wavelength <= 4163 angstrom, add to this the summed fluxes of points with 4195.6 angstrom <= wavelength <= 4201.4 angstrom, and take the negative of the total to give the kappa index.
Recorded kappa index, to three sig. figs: -438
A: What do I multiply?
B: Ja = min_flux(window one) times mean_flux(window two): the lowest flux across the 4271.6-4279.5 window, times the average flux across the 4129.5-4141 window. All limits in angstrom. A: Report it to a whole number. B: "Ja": 1193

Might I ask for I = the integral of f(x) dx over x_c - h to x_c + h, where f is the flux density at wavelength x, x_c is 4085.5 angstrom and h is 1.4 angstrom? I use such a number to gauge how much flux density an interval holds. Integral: 93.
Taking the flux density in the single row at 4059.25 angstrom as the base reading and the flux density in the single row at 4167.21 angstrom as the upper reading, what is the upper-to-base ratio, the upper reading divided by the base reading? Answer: 1.13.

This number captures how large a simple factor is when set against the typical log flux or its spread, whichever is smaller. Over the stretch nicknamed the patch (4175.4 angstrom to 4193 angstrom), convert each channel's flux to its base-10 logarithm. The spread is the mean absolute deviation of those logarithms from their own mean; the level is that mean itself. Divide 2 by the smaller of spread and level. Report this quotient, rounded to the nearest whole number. 33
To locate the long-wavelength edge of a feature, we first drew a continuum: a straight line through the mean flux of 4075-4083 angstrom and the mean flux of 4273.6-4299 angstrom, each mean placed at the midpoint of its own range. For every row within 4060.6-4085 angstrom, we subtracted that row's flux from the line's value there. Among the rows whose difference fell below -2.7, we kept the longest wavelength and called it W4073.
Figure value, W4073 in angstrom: 4080.80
